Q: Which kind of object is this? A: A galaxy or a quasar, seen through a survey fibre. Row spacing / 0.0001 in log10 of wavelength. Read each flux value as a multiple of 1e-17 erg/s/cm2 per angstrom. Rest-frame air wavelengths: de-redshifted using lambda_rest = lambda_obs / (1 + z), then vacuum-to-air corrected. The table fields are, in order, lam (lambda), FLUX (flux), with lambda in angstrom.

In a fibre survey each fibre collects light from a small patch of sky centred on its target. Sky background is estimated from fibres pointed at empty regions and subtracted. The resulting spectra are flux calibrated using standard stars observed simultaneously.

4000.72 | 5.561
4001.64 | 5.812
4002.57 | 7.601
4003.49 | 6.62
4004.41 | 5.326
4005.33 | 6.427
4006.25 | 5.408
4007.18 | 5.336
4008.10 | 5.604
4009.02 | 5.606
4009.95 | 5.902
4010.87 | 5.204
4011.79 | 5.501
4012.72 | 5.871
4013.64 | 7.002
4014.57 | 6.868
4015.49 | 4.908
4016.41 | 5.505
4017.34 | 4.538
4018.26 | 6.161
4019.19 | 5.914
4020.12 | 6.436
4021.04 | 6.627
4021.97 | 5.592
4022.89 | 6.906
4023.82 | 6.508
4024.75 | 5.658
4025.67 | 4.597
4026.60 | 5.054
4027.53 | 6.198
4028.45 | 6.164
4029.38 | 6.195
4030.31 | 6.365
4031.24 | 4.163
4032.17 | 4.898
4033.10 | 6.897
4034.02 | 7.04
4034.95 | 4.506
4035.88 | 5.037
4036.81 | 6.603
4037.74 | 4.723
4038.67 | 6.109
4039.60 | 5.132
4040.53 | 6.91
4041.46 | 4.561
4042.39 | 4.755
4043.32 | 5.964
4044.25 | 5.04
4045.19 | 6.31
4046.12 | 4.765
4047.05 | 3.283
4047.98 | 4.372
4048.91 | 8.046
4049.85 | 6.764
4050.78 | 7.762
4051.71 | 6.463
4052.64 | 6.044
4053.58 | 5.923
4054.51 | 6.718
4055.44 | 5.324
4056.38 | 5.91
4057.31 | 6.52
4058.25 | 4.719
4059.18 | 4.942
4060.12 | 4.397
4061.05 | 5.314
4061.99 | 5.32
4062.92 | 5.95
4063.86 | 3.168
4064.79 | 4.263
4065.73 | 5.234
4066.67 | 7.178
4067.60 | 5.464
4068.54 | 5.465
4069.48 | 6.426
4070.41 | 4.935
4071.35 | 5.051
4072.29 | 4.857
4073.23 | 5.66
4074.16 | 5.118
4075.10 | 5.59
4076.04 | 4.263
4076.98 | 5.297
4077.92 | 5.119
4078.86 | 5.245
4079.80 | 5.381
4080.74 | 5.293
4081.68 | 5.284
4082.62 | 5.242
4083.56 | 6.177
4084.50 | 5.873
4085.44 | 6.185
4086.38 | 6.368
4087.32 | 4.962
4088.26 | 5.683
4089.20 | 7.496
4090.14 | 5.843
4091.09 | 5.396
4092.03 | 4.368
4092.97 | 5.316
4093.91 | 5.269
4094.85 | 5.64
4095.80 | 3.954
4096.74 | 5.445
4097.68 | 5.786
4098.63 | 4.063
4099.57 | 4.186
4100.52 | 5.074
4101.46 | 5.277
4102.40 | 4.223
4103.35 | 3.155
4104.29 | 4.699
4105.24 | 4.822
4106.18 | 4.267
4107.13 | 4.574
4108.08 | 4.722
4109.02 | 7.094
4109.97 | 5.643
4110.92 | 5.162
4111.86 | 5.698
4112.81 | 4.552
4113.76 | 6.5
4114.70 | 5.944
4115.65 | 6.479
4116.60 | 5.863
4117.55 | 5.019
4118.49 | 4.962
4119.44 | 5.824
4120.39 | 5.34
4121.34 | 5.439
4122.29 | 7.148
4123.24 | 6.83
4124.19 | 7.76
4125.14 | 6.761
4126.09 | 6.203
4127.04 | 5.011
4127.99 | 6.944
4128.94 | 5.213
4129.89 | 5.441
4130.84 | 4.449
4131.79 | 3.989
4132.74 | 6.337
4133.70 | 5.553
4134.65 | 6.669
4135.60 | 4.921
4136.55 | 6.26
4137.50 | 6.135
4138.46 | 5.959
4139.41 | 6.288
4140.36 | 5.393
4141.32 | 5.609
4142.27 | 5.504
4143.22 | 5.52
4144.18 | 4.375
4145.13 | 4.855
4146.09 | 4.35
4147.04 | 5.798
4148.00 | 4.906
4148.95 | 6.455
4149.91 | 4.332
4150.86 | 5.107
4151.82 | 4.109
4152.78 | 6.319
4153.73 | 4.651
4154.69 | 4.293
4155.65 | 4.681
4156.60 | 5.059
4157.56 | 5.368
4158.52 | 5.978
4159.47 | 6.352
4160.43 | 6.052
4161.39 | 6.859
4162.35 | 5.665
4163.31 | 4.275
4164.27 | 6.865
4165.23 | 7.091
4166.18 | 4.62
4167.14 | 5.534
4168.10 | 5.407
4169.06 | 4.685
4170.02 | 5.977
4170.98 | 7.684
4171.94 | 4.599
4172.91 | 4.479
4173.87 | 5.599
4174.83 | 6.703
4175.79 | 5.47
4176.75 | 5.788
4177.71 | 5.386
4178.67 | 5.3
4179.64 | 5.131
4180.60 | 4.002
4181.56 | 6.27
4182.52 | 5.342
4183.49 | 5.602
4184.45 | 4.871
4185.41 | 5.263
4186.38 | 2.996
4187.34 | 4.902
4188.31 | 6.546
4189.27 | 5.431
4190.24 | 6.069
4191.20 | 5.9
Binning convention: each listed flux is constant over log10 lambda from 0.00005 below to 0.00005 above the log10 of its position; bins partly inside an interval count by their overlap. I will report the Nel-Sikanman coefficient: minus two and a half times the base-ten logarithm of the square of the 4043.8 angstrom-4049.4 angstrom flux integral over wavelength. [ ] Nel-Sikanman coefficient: -7.36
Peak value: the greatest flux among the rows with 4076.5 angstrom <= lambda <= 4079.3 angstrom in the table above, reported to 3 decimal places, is 5.297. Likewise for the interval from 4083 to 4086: 6.185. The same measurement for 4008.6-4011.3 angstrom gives 5.902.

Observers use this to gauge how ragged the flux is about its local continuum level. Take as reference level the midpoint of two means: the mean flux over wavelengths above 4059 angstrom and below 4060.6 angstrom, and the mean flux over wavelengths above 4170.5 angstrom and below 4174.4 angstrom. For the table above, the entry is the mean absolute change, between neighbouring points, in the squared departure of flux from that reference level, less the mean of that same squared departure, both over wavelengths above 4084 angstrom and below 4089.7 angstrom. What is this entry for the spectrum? 0.09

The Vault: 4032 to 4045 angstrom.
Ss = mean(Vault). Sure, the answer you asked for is 5.6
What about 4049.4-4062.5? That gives 5.9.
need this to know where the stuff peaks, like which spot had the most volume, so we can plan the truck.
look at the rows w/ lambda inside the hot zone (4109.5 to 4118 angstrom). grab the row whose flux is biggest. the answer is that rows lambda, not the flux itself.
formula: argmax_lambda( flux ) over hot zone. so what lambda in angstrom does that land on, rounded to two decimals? 4113.76 angstrom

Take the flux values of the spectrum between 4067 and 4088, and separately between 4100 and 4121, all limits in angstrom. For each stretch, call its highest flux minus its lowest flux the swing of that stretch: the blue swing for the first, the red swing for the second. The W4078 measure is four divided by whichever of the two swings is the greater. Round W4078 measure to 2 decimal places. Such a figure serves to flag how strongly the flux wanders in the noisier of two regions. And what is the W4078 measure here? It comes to 1.02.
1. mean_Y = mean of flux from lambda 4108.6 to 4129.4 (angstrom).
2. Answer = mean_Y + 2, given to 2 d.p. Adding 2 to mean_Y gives 7.97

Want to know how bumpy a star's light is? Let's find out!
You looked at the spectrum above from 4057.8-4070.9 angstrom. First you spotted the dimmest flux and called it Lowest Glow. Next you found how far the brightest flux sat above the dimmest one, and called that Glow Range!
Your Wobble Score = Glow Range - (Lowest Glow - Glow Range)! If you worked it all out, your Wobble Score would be 4.9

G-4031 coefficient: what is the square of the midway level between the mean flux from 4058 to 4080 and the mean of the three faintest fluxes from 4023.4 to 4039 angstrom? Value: 23.1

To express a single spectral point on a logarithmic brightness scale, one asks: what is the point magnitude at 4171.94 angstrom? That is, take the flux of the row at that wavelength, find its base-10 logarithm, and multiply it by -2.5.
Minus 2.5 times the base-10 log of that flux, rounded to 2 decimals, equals -1.66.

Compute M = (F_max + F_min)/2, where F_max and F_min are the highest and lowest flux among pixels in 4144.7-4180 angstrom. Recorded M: 5.9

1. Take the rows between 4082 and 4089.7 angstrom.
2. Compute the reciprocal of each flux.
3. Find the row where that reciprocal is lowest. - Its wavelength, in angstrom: 4089.20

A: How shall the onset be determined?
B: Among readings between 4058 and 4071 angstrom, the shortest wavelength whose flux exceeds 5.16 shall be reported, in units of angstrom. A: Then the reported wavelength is 4061.05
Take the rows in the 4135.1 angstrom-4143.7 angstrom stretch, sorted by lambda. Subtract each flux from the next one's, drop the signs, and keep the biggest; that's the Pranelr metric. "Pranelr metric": 1.34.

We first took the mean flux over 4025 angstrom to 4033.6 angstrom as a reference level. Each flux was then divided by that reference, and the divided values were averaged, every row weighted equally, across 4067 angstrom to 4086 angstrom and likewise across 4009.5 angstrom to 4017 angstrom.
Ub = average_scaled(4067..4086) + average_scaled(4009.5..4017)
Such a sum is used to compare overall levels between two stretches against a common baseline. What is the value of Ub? 2.00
